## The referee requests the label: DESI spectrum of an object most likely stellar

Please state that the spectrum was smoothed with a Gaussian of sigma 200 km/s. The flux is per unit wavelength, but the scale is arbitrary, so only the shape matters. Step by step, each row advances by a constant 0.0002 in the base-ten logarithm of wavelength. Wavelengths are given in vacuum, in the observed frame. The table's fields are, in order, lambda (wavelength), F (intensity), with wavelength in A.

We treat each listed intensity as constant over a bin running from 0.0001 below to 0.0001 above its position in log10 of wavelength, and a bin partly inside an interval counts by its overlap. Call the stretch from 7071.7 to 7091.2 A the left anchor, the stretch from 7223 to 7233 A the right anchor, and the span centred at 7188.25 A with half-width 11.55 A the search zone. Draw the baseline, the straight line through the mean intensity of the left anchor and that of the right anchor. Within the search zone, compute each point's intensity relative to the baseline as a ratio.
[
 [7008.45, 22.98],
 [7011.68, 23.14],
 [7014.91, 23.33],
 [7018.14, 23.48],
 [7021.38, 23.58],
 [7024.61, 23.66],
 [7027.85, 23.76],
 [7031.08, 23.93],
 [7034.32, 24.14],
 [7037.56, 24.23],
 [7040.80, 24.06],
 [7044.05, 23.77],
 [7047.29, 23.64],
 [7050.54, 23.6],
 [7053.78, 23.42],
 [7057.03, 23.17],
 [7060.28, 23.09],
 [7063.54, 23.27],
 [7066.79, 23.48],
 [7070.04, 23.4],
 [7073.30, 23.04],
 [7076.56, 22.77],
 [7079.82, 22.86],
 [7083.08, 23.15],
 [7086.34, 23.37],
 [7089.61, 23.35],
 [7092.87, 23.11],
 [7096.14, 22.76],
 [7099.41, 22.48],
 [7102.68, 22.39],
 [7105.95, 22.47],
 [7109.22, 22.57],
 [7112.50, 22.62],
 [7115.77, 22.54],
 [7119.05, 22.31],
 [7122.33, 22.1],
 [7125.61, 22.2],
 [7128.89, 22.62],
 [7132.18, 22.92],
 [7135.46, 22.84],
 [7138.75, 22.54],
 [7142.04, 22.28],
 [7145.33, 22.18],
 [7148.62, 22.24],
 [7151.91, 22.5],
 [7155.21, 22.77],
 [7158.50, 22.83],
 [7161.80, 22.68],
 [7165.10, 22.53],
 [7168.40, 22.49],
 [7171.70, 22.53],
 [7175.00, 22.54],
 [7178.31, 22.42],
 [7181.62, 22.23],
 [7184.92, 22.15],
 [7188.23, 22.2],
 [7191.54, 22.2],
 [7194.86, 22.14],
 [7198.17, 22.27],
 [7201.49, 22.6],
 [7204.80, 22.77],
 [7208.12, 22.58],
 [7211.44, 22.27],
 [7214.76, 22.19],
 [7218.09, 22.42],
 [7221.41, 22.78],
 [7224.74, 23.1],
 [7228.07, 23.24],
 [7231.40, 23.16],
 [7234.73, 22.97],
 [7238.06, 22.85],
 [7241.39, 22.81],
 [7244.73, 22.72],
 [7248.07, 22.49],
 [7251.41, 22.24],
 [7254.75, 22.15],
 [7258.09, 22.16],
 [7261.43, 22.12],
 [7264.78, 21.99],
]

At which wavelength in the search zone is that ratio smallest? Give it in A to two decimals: 7194.86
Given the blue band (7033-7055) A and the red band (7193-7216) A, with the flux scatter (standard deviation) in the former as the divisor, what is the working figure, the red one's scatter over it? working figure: 0.79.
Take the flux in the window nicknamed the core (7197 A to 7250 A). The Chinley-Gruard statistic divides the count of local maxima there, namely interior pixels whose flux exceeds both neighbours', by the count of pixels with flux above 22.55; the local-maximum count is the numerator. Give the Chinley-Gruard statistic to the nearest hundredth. 0.18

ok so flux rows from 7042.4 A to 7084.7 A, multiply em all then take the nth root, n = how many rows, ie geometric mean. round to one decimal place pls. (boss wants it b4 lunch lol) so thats 23.3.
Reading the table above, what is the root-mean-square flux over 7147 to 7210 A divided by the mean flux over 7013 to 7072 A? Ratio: 0.95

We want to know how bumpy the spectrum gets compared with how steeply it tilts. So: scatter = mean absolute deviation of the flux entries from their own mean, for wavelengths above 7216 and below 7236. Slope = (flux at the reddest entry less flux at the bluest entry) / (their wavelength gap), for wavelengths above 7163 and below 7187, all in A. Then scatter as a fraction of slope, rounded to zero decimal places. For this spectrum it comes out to -12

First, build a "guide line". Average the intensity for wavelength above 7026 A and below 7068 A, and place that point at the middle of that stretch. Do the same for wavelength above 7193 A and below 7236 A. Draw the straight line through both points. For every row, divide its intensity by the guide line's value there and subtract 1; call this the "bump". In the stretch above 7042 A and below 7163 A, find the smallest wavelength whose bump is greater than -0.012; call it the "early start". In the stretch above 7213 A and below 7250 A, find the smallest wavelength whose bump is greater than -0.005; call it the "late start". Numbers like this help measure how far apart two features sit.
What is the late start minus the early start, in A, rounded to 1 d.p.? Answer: 177.4 A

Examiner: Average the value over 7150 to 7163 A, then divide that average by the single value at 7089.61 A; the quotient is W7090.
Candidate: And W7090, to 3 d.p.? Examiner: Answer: 0.972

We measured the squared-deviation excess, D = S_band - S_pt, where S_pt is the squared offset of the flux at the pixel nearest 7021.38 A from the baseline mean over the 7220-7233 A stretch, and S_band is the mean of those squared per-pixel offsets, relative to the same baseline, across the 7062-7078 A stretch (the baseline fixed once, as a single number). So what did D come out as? -0.18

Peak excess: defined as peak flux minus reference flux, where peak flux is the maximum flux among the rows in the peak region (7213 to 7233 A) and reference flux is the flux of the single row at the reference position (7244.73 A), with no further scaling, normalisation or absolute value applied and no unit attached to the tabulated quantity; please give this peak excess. 0.52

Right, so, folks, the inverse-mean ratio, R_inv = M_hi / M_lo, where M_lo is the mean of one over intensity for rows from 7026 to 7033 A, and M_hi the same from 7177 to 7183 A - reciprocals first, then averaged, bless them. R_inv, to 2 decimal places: 1.07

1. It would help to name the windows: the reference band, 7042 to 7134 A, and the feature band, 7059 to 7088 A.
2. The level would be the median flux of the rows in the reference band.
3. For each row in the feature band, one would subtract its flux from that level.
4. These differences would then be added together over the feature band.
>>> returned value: -1.6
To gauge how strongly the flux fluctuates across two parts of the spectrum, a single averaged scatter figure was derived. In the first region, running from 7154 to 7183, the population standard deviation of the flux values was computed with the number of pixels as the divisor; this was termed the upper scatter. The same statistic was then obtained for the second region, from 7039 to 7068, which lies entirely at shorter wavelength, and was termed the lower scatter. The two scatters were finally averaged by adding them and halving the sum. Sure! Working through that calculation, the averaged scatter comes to 0.23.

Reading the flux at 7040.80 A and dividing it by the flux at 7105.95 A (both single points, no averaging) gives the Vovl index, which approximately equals 1.07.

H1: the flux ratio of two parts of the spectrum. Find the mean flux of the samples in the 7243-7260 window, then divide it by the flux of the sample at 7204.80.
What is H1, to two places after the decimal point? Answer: 0.98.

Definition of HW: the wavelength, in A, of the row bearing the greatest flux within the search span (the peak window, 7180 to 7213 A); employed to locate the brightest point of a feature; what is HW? 7204.80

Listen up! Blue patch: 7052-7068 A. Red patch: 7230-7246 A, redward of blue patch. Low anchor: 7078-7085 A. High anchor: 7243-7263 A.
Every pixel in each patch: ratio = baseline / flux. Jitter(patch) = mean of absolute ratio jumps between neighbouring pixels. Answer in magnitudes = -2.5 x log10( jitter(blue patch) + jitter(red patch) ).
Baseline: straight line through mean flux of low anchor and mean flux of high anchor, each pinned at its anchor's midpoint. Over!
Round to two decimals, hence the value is 4.82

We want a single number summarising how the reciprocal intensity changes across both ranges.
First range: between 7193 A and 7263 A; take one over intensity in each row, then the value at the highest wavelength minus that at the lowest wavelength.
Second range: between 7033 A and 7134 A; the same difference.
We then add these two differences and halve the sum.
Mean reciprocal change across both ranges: 0.0011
